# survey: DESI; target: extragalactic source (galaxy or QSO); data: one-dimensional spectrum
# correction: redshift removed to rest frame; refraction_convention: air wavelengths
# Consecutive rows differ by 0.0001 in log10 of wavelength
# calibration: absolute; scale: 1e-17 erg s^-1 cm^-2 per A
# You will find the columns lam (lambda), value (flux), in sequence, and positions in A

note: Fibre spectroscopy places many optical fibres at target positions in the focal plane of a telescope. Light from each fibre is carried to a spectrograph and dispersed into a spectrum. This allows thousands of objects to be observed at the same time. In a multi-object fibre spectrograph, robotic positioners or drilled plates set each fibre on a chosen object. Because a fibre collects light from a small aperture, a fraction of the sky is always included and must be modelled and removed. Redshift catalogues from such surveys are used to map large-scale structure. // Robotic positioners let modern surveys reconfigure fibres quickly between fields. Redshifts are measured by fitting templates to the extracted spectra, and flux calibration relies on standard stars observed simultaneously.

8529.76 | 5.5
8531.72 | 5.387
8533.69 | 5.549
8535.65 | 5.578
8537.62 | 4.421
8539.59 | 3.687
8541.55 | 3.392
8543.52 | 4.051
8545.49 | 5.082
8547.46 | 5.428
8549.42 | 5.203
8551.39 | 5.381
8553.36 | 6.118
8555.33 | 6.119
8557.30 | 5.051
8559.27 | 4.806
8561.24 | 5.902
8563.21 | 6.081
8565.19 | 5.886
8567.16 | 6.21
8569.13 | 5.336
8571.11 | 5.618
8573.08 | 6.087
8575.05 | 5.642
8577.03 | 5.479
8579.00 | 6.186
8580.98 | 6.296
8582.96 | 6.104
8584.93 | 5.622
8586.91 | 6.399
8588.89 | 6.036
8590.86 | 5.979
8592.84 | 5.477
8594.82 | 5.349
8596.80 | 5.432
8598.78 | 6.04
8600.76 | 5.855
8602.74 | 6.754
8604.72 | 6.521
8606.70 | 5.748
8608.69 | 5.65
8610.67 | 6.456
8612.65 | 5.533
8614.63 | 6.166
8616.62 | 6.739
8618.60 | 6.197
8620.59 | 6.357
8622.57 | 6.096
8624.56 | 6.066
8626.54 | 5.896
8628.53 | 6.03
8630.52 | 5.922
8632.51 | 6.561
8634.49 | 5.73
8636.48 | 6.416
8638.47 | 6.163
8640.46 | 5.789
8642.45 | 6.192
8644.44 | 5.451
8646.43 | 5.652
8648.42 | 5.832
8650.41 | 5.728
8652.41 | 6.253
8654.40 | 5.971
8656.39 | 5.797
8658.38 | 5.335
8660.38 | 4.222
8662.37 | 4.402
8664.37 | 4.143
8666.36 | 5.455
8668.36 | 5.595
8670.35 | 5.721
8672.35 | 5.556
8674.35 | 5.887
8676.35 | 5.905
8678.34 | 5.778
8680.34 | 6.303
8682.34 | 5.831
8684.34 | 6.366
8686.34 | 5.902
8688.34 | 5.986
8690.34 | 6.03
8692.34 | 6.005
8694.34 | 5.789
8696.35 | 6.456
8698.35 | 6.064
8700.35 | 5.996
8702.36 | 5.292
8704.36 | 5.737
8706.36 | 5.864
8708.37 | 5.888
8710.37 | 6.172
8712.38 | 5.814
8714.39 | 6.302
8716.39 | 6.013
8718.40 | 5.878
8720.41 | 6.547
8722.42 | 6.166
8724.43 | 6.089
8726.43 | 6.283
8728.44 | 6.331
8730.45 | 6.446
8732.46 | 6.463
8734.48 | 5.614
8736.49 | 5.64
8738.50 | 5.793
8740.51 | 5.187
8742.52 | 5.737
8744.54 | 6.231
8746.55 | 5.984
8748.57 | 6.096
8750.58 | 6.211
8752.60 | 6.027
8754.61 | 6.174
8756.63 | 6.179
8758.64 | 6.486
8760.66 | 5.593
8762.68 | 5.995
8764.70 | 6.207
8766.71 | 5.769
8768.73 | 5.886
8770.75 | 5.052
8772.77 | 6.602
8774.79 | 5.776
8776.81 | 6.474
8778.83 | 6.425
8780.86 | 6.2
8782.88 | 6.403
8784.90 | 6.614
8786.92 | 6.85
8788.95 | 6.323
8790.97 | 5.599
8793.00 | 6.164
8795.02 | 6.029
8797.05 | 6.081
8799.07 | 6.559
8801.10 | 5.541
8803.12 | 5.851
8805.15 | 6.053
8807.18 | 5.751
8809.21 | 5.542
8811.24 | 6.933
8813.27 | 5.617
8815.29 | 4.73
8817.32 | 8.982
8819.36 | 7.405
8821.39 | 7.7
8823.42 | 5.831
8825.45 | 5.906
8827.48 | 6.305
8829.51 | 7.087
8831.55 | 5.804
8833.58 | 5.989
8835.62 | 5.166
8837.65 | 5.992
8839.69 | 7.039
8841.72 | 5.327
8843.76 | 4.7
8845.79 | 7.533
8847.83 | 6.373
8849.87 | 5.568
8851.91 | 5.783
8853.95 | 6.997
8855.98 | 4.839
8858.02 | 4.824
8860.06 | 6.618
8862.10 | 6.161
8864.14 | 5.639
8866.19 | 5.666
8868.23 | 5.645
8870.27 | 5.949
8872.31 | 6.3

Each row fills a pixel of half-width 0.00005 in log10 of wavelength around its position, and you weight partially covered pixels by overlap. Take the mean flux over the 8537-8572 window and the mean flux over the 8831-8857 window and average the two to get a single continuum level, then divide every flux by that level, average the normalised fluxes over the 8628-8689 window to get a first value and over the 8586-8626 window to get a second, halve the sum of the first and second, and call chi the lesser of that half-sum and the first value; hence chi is 1.03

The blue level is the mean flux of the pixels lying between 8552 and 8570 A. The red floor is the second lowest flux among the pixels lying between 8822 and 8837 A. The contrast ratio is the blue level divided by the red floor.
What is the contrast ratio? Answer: 0.99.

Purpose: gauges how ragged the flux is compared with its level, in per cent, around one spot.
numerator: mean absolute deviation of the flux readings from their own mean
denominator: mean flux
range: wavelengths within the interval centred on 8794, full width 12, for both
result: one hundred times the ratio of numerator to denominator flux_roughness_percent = 3.6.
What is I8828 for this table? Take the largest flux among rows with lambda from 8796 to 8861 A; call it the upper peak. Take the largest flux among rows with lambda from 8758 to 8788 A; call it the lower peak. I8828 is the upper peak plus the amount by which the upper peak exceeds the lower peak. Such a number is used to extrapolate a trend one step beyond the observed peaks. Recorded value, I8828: 11.1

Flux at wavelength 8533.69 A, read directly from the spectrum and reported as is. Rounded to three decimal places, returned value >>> 5.549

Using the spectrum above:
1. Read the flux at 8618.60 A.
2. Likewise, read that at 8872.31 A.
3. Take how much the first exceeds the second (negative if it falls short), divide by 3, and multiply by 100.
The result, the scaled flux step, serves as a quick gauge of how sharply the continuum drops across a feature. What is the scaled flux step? -3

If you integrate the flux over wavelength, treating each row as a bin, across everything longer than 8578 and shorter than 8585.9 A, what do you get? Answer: 47.8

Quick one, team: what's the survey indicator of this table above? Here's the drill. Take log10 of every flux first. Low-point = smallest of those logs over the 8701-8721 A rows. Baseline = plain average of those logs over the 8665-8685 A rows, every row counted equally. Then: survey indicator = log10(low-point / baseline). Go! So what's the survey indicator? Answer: -0.02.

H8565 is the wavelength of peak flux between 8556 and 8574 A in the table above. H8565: 8567.16 A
